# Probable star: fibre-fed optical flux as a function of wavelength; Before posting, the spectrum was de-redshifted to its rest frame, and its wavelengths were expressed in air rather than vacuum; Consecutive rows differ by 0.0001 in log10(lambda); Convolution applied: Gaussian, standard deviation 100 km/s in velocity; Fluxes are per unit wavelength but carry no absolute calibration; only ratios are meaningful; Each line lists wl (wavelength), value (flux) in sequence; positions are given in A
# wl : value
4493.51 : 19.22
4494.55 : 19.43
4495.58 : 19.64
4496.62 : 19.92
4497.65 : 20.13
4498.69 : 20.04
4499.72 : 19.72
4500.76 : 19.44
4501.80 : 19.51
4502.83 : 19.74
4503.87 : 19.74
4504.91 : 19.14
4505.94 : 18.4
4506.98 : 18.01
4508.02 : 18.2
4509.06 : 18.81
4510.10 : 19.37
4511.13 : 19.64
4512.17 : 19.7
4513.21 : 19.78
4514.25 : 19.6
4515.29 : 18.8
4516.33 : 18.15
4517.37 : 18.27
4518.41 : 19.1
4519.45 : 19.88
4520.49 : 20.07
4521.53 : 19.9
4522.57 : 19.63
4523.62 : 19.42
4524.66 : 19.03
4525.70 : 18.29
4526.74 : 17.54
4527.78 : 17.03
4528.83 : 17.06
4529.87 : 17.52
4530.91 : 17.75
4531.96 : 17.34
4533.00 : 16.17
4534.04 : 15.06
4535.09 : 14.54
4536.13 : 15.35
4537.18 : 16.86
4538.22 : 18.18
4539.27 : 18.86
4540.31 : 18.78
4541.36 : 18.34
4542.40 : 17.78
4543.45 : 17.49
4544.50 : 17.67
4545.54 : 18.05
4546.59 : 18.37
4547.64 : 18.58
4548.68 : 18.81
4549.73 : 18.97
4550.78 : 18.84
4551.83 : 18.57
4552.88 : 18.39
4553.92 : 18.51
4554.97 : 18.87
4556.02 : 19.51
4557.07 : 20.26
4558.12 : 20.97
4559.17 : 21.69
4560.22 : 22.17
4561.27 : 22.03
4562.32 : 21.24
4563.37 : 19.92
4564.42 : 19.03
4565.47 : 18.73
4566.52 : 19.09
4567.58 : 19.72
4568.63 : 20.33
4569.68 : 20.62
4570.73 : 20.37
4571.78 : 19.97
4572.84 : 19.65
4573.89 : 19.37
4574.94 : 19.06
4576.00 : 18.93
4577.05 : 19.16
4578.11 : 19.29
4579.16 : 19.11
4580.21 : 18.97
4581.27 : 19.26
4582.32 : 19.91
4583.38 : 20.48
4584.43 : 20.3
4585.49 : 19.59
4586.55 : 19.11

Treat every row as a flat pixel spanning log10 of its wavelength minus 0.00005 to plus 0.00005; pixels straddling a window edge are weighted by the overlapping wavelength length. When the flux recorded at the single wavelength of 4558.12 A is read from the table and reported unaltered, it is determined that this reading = 20.97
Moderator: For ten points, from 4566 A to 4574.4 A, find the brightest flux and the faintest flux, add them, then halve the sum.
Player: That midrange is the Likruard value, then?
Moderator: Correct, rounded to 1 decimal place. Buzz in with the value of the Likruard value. 19.9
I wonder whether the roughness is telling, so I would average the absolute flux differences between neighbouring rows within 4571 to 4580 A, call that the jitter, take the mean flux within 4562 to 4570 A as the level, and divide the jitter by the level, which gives 0.011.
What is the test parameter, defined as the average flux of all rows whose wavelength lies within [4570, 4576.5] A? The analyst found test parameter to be 19.6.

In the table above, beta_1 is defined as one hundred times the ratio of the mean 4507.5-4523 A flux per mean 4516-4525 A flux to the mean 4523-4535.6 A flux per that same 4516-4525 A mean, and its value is 112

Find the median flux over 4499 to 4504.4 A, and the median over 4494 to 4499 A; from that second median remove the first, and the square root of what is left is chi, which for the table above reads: 0.45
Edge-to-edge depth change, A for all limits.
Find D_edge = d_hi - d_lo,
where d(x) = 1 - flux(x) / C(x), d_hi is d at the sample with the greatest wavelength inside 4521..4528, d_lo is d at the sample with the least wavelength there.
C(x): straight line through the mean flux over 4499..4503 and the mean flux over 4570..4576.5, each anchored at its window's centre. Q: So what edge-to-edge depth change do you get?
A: 0.15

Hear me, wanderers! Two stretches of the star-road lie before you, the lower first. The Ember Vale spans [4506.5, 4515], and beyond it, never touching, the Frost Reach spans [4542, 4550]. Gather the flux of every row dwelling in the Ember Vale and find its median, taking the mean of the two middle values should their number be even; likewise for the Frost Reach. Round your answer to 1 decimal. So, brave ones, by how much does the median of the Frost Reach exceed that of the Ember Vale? -1.3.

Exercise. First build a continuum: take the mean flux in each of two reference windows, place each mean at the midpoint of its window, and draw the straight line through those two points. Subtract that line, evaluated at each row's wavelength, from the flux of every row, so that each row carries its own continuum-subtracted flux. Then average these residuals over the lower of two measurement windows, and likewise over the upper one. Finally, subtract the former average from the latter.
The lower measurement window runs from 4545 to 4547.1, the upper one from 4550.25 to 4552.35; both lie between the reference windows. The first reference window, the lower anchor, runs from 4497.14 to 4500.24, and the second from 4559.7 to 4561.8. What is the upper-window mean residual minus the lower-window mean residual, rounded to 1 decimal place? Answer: 0.3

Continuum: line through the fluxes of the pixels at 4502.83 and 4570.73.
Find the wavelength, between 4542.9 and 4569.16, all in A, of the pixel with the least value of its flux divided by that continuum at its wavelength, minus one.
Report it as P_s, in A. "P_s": 4543.45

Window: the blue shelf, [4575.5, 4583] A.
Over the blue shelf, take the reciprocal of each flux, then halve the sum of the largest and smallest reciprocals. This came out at 0.052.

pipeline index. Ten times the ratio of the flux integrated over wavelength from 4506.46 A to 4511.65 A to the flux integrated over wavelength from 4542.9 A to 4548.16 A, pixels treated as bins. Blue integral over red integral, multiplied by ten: 10.3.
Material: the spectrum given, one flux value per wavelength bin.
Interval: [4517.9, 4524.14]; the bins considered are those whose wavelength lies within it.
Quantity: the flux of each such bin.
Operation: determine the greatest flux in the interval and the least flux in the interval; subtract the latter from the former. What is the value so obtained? 1.0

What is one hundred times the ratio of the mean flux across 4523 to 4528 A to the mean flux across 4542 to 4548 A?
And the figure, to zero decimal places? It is 102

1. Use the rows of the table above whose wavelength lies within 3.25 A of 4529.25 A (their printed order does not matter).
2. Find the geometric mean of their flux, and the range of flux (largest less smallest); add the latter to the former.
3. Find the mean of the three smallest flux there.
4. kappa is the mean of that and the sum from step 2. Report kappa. 17.6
